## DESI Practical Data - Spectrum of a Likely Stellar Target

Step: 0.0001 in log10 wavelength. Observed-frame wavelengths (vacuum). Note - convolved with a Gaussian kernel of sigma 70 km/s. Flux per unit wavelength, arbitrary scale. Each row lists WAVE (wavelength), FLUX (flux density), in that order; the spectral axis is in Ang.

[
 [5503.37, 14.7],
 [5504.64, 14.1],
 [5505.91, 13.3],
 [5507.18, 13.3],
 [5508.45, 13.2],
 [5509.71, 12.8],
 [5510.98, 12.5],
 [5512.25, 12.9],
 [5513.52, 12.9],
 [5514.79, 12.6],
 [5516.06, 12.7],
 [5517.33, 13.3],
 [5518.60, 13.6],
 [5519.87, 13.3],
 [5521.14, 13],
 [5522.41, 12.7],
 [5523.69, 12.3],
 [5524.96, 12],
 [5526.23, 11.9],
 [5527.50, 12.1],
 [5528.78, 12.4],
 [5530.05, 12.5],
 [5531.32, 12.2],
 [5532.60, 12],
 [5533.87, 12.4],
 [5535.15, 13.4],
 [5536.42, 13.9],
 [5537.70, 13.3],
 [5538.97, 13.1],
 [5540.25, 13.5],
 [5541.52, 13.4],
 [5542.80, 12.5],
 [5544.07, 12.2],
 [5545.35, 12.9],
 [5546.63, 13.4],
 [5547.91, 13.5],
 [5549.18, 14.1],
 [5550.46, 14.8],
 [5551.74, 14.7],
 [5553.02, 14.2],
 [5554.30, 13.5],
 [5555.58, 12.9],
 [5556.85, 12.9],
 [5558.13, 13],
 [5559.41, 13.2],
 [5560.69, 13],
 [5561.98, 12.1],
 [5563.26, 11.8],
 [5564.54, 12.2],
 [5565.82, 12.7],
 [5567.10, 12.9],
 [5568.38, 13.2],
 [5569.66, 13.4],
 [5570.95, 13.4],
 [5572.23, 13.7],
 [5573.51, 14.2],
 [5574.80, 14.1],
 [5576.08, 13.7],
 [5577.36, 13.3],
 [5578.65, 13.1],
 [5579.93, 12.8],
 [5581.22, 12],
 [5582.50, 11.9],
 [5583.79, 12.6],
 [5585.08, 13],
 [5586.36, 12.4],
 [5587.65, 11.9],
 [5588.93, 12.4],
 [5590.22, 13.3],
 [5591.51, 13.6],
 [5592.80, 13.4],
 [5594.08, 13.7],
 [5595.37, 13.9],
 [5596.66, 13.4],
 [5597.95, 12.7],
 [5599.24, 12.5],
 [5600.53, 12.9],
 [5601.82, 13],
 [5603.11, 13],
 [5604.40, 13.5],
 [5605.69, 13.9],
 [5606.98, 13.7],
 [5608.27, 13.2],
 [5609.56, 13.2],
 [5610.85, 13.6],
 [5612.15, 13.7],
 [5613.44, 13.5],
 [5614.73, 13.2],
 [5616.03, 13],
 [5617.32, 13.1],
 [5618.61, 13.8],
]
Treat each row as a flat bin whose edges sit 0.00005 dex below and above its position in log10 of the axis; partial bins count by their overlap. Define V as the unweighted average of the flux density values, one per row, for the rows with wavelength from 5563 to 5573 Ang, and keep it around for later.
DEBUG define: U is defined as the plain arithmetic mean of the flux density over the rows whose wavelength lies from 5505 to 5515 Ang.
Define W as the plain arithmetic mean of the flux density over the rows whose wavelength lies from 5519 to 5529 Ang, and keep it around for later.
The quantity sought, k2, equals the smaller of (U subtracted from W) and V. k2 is -0.5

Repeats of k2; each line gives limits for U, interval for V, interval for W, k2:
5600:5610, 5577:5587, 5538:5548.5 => -0.2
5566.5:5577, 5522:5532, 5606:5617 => -0.2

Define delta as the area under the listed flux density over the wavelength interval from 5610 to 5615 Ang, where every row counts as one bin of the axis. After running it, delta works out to 67.5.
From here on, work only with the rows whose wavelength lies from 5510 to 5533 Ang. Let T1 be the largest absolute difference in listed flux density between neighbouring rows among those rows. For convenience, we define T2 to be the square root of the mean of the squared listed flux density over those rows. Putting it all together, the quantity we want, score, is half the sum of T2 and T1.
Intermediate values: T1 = 0.6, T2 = 12.6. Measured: 6.61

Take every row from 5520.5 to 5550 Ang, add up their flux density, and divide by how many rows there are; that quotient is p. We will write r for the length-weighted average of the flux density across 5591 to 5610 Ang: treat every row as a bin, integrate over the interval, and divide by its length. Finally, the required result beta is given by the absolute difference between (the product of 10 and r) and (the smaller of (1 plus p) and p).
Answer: 120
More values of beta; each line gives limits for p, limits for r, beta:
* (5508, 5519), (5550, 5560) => 123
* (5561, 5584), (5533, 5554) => 121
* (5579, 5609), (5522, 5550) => 115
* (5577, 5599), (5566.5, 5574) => 122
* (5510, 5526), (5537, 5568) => 119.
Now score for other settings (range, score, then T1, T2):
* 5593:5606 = 6.98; 0.7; 13.3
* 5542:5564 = 7.07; 0.9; 13.2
